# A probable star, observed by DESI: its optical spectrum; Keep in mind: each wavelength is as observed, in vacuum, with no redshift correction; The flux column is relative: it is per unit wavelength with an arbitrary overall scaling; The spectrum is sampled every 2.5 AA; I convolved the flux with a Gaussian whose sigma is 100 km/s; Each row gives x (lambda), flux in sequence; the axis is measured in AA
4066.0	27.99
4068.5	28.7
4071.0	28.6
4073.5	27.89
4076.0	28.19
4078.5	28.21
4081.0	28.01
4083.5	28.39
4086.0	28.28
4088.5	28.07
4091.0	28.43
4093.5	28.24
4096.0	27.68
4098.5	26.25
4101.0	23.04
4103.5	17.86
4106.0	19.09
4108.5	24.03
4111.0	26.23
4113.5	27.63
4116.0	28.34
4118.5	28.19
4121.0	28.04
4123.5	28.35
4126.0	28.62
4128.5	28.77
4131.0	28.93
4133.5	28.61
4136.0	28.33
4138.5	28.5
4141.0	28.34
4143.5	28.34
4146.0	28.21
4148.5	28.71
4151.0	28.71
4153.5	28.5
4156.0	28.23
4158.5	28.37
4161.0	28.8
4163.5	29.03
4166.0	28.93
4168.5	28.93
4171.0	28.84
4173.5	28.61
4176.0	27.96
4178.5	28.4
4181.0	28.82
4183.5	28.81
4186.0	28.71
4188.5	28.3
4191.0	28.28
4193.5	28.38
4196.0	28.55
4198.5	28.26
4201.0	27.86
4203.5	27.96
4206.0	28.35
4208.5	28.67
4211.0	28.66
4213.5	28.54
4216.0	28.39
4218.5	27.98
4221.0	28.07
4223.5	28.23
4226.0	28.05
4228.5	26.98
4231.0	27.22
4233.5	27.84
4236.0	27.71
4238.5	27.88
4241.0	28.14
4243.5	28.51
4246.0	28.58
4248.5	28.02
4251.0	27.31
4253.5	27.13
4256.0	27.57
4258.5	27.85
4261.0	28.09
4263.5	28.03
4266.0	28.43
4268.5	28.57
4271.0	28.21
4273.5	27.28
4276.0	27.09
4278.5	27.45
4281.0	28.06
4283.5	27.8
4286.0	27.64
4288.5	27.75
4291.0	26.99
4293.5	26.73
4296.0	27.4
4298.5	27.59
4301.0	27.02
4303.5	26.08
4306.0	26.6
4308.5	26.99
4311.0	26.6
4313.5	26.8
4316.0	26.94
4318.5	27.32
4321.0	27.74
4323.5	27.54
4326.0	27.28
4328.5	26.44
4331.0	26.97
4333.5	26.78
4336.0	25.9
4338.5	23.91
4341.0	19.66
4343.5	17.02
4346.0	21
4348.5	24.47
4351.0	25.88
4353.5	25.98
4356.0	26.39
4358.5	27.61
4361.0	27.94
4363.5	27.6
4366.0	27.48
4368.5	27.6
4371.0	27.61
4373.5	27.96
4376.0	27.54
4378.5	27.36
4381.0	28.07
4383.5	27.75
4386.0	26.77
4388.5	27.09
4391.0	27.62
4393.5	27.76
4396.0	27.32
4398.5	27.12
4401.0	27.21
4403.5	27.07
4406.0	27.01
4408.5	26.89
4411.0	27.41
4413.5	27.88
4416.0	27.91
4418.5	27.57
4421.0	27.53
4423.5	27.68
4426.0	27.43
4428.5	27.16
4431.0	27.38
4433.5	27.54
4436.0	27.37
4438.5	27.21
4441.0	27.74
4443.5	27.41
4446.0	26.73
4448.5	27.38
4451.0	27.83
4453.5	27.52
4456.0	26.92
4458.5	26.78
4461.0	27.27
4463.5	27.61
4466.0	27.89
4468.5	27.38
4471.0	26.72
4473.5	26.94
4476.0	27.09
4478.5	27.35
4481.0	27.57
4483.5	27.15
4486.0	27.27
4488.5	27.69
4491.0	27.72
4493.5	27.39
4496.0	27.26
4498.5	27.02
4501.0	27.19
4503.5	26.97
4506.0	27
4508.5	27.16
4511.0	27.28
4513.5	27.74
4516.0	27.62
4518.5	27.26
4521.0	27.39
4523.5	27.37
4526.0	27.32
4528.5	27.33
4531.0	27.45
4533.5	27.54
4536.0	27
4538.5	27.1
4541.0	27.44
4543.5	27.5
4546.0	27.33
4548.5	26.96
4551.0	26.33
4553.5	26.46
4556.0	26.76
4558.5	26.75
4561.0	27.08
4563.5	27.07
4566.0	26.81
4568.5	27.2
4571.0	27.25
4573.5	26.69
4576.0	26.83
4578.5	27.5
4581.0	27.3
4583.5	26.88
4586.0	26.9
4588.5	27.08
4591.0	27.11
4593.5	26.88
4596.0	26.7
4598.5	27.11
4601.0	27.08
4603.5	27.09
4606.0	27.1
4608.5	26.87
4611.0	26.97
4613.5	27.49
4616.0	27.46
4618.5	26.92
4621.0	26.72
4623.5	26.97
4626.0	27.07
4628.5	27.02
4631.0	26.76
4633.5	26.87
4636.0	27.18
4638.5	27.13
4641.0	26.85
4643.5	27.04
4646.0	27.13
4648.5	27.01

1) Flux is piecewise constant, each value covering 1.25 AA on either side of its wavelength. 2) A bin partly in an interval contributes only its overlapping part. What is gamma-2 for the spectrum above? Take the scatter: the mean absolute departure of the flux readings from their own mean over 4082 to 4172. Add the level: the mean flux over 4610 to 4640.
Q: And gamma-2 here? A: 28.63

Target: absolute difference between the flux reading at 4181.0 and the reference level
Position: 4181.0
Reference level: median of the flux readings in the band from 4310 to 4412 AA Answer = 1.7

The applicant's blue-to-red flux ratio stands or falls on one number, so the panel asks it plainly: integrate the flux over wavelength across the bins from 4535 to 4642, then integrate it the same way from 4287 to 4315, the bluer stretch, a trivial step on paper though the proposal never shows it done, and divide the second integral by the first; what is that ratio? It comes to 0.26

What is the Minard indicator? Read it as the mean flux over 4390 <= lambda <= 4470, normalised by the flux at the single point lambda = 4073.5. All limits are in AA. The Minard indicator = 0.982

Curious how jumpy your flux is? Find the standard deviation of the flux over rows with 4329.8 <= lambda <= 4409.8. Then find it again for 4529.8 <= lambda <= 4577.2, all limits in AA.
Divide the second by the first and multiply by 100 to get 14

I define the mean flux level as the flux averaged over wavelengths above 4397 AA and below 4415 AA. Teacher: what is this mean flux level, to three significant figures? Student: 27.2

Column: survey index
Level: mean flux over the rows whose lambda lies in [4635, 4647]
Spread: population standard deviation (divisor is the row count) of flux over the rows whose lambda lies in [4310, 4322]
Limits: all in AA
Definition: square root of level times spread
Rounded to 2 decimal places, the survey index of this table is 3.31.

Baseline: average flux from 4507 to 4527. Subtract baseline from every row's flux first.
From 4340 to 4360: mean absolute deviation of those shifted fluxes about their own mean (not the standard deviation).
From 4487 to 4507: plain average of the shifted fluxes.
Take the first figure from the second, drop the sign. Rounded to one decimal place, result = 3.3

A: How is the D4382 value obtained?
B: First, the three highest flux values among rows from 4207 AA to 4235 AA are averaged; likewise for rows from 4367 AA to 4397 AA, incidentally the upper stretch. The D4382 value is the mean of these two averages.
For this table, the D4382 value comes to 28.3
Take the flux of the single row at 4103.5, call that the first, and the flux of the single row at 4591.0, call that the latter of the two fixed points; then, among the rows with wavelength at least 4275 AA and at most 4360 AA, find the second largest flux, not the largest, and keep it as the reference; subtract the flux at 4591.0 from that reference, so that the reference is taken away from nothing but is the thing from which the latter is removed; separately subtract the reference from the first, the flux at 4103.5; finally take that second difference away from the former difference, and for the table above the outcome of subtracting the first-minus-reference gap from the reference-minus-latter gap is 10.6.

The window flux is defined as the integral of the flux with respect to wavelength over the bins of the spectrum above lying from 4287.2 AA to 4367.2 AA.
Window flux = 2086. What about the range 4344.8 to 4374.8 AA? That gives 794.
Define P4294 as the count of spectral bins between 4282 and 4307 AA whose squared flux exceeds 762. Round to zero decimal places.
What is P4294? 3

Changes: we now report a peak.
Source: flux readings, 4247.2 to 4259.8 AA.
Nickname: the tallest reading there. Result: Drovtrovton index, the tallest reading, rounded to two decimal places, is 28.02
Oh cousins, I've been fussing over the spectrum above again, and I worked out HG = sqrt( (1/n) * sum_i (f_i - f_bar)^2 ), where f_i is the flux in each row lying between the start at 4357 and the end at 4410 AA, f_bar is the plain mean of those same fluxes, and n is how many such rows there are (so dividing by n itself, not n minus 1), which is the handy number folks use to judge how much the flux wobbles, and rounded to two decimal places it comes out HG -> 0.35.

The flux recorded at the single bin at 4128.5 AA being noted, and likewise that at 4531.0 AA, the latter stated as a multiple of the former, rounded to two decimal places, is 0.95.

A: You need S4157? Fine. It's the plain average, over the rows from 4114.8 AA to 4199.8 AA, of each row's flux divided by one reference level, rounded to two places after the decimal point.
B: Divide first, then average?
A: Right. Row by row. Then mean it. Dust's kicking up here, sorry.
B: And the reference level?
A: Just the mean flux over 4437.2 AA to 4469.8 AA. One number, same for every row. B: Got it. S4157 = 1.04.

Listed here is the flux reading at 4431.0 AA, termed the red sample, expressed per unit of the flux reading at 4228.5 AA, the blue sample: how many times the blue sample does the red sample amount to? 1.01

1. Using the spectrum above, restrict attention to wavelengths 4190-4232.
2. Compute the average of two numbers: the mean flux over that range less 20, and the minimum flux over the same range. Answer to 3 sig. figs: 17.6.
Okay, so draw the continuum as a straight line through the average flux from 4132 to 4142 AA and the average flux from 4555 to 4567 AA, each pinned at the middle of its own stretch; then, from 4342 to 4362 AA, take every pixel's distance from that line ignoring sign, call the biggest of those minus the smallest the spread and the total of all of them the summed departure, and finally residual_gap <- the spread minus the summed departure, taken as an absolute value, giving 15.0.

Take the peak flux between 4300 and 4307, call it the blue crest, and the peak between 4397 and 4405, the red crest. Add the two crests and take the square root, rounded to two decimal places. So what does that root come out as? 7.36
